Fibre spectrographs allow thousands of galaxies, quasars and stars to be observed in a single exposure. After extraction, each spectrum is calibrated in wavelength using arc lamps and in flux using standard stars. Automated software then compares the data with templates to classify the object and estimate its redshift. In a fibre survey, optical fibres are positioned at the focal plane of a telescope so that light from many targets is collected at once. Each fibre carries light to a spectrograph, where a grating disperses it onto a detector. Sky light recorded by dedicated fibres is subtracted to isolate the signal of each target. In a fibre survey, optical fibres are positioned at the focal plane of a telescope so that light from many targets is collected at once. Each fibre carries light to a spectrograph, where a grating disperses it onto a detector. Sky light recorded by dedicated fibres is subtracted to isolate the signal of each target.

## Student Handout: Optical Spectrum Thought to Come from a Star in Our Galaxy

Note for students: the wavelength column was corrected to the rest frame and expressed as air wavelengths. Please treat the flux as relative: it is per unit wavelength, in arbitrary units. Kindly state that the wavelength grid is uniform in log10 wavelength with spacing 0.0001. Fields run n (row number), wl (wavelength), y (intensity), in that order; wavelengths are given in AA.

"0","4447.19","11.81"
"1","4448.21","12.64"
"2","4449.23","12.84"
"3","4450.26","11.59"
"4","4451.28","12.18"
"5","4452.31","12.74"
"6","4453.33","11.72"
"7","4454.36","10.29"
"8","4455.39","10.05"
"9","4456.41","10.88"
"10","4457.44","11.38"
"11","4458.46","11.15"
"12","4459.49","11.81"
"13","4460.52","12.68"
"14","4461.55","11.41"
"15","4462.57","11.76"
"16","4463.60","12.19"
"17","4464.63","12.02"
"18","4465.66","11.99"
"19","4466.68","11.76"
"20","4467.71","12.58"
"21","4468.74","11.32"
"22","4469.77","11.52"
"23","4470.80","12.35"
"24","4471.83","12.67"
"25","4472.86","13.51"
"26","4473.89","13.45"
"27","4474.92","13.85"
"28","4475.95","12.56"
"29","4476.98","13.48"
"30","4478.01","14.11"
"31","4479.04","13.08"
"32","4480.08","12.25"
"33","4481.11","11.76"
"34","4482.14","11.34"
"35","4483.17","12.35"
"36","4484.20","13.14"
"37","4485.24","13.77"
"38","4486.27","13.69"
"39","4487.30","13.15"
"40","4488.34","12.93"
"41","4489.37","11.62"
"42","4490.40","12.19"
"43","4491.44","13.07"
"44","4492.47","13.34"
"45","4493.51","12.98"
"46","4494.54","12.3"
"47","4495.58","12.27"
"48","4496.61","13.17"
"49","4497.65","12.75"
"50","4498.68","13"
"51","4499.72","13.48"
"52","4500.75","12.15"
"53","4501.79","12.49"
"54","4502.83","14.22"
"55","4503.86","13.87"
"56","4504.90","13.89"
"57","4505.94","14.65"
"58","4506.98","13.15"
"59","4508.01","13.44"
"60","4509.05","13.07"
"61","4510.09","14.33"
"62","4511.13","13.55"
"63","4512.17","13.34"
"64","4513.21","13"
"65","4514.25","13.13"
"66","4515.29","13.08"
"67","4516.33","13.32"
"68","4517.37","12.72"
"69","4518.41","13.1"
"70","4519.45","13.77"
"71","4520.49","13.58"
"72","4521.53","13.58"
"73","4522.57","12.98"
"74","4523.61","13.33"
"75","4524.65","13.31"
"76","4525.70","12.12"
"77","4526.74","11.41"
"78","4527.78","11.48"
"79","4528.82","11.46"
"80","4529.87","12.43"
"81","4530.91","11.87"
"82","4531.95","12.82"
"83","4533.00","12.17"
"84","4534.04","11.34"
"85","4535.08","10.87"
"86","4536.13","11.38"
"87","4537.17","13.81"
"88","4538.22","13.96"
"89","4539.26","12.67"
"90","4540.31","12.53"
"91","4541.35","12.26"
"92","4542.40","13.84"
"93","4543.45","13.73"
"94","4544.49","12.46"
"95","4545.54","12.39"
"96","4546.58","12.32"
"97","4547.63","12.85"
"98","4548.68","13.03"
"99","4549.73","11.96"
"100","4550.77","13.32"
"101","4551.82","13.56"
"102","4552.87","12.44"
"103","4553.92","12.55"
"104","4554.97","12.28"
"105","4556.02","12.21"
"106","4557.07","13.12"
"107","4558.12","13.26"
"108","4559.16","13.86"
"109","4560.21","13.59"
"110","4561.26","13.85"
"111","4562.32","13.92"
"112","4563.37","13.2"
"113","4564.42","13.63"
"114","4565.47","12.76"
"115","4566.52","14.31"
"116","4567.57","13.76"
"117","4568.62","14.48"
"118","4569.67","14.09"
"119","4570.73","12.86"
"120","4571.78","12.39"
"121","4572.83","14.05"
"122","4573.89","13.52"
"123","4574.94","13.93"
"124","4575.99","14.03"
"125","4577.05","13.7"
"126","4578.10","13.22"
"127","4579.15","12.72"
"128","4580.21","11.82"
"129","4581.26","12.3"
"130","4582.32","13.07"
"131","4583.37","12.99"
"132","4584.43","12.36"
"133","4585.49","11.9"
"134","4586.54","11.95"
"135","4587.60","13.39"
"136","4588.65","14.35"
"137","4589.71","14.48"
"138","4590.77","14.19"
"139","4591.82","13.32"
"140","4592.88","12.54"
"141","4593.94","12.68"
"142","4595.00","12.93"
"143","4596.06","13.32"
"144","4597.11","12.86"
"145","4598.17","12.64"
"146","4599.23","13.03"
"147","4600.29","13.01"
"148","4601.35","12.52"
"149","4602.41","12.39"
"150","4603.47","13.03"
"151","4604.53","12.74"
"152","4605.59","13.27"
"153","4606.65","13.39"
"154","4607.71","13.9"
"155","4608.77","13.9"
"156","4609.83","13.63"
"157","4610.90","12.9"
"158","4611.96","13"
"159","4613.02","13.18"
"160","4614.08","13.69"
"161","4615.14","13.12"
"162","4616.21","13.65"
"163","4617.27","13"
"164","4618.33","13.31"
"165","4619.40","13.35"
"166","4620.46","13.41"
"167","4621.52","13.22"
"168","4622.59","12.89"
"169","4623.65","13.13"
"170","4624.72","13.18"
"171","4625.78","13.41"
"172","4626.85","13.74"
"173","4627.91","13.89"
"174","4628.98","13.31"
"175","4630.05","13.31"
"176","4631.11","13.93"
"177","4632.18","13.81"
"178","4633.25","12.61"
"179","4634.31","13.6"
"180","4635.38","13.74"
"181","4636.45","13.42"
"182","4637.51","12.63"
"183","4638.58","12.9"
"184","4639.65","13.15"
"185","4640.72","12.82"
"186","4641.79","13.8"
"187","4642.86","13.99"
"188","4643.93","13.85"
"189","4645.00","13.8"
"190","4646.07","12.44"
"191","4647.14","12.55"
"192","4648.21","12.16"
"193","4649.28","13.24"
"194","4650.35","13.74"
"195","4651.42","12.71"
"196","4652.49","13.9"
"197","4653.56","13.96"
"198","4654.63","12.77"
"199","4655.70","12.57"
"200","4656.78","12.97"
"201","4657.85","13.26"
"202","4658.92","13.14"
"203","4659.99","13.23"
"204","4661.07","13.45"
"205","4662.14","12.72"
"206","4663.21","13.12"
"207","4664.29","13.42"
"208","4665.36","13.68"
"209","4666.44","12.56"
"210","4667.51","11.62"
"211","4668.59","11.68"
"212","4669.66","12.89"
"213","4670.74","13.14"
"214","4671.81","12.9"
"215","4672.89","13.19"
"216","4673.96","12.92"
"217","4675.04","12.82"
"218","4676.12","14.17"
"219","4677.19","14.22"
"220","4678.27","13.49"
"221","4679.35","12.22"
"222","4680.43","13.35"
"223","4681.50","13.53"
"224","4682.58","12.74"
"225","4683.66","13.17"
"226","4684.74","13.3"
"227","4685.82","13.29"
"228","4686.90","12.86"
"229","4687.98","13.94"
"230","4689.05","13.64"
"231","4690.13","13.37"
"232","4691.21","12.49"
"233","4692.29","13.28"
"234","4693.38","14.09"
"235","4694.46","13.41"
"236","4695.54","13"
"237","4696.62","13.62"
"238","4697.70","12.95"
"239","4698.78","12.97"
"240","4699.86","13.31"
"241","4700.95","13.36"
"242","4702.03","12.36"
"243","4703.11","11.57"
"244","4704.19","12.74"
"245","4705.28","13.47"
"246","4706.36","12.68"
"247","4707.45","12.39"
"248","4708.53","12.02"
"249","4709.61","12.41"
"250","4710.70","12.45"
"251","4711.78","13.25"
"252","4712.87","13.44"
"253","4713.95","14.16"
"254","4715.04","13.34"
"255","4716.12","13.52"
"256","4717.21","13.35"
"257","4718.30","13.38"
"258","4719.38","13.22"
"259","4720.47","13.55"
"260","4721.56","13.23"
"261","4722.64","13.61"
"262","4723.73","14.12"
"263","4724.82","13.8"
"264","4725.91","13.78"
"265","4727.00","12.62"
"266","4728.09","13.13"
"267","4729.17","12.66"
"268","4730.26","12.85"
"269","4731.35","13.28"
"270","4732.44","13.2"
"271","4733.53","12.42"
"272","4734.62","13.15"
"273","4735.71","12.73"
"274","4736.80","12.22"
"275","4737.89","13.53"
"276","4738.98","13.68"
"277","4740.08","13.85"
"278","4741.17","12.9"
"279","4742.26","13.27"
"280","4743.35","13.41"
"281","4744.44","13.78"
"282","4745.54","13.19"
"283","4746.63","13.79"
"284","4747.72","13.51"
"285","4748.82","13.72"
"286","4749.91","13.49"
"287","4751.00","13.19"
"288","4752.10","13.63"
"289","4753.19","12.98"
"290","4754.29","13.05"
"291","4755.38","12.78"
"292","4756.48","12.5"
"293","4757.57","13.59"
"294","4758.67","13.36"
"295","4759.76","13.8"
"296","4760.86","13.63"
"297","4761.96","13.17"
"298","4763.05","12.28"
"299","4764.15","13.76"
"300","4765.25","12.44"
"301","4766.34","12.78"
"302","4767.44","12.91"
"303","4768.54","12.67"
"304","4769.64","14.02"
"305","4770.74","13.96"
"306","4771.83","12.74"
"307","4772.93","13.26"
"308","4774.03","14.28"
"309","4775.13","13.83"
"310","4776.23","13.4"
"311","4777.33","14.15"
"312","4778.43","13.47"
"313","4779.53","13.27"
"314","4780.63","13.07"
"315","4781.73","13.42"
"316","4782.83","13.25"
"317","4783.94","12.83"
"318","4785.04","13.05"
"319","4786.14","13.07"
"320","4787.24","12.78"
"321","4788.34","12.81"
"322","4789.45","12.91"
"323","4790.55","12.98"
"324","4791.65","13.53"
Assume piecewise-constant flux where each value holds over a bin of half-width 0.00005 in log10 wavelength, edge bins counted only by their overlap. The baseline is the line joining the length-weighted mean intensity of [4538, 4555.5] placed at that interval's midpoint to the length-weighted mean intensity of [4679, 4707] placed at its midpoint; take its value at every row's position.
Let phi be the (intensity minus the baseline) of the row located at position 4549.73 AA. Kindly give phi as -0.9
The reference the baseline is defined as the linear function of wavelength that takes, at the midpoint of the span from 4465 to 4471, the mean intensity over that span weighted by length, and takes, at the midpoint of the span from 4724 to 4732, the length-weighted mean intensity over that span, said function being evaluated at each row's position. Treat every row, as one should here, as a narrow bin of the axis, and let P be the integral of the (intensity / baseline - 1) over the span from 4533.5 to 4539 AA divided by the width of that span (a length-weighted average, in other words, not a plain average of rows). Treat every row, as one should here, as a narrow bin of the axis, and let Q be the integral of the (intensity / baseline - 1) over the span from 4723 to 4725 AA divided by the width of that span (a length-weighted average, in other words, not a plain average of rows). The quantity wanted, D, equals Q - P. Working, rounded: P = 0.00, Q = 0.06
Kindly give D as 0.06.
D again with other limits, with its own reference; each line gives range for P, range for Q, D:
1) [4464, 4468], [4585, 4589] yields 0.01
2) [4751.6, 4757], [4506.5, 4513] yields 0.14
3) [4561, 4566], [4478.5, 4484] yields -0.07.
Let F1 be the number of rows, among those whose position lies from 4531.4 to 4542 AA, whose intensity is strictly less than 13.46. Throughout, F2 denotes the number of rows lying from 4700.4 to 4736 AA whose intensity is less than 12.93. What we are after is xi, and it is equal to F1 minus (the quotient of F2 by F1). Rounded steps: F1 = 8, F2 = 13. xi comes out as 6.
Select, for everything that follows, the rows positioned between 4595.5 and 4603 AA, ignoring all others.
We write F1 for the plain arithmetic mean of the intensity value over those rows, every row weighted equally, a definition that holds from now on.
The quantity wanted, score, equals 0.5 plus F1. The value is 13.3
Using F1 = 12.8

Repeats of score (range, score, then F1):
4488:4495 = 13.1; 12.6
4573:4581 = 13.8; 13.3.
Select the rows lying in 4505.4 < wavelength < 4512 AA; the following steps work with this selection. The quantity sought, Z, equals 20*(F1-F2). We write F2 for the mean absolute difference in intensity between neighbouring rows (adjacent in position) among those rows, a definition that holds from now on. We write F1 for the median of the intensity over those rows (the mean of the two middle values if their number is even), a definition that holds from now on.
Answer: 253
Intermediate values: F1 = 13.5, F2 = 0.840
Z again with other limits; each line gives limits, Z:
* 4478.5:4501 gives 247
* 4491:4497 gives 252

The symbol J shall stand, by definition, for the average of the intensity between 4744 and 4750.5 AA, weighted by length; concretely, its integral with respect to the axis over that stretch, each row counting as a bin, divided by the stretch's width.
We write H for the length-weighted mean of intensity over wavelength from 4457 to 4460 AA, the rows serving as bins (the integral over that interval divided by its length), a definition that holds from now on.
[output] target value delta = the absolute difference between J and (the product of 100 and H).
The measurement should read 1132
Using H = 11.46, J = 13.6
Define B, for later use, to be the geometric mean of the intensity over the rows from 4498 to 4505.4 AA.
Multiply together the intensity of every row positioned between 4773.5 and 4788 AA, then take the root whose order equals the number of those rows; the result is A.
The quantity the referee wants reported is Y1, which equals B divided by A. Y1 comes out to 0.99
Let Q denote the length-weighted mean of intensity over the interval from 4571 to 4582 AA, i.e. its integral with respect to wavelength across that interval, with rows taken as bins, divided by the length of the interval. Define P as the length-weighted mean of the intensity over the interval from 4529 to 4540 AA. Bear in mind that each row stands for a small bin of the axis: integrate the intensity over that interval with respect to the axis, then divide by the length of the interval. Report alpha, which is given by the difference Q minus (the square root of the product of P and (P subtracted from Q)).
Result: 9.9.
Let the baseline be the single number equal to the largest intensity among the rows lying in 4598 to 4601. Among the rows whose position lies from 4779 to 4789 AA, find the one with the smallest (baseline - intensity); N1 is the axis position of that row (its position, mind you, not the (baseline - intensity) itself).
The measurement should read 4781.73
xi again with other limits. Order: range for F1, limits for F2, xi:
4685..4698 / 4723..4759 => 7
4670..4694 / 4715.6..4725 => 15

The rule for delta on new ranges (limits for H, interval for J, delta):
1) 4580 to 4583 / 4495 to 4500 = 1238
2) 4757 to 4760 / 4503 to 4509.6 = 1344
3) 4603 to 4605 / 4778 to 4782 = 1275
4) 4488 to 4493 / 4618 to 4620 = 1249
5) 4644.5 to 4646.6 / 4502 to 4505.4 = 1297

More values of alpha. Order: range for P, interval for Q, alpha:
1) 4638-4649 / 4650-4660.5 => 12.1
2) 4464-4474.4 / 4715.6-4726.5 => 9.7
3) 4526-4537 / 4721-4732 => 9.1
